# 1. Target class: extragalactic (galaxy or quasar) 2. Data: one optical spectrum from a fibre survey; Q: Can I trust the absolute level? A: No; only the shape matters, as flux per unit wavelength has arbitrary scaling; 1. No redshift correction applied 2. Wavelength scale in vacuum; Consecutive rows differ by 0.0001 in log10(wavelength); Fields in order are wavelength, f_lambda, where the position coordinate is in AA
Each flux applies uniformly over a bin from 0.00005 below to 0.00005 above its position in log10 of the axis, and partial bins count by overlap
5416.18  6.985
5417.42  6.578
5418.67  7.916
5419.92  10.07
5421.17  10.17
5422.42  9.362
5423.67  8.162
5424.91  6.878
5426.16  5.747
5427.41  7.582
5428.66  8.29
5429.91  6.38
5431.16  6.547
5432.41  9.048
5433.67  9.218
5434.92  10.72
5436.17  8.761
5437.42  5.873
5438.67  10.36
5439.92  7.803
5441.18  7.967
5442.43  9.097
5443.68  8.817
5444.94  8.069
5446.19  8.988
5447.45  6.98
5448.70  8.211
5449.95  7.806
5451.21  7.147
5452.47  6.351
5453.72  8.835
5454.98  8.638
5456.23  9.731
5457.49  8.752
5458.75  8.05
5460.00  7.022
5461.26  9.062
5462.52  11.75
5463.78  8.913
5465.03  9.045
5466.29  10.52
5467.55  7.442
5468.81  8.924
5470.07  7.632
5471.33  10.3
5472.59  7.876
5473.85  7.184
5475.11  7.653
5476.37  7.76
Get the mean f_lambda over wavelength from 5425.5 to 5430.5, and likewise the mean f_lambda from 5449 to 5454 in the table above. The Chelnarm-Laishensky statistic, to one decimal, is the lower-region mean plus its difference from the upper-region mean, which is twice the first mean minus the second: 6.5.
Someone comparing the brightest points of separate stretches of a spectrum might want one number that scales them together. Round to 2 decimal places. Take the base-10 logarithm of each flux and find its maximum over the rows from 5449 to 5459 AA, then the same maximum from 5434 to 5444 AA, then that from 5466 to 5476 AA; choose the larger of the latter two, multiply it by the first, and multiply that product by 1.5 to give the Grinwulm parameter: 1.53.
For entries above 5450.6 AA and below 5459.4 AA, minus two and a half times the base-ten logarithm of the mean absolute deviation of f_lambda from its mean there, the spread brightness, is 0.13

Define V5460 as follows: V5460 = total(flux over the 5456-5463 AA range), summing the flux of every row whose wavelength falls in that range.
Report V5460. 54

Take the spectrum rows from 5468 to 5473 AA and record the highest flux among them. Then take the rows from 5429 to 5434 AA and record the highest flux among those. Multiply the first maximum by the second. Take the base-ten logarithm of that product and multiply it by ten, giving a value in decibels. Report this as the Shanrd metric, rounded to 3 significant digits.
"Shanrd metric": 19.8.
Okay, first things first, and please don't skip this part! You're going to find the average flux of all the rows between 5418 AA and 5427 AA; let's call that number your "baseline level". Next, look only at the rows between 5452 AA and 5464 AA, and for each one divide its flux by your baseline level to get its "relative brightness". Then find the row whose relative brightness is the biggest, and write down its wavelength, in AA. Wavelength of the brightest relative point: 5462.52 AA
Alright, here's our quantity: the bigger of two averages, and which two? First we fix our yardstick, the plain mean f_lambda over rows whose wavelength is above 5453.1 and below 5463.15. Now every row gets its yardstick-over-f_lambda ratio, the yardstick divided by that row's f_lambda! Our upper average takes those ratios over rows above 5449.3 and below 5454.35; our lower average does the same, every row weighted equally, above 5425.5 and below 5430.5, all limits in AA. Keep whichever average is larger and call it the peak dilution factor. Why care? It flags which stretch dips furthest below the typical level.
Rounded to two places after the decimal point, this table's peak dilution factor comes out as 1.31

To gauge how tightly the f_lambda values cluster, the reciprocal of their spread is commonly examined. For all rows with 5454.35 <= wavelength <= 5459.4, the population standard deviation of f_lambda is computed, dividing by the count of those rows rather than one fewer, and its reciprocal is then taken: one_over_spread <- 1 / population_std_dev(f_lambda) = 1.7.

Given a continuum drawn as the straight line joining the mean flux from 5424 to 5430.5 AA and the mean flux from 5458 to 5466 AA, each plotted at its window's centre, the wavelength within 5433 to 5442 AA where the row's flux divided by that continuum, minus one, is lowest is 5437.42 AA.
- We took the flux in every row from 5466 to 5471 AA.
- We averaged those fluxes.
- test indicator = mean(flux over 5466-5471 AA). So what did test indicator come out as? 8.6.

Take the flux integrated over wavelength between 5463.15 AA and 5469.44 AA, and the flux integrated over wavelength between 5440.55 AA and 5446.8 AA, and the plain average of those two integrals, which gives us 55.1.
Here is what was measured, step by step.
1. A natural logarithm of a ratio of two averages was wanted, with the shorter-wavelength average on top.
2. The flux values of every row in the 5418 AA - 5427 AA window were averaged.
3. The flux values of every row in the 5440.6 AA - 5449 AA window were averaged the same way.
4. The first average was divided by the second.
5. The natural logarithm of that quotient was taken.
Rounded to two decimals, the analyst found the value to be 0.00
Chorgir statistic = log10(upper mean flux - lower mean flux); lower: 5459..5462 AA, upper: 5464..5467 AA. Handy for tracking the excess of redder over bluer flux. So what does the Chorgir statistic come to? 0.2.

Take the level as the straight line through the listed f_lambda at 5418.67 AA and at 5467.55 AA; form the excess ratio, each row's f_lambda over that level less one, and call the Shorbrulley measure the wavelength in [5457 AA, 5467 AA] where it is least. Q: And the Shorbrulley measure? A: 5460.00 AA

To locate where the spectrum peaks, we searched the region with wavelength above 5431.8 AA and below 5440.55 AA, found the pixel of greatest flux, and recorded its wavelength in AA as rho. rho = 5434.92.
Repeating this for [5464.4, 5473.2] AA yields 5466.29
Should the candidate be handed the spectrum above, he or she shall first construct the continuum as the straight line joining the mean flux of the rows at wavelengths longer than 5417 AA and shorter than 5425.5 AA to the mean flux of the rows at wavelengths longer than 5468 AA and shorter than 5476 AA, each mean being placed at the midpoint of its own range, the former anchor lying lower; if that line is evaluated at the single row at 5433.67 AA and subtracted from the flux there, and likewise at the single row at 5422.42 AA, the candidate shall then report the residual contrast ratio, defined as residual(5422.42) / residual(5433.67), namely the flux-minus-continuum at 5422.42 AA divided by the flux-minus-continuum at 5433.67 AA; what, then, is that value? 1.1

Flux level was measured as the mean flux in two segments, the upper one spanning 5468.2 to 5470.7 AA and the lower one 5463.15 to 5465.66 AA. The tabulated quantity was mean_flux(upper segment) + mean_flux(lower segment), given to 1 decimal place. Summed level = 17.3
